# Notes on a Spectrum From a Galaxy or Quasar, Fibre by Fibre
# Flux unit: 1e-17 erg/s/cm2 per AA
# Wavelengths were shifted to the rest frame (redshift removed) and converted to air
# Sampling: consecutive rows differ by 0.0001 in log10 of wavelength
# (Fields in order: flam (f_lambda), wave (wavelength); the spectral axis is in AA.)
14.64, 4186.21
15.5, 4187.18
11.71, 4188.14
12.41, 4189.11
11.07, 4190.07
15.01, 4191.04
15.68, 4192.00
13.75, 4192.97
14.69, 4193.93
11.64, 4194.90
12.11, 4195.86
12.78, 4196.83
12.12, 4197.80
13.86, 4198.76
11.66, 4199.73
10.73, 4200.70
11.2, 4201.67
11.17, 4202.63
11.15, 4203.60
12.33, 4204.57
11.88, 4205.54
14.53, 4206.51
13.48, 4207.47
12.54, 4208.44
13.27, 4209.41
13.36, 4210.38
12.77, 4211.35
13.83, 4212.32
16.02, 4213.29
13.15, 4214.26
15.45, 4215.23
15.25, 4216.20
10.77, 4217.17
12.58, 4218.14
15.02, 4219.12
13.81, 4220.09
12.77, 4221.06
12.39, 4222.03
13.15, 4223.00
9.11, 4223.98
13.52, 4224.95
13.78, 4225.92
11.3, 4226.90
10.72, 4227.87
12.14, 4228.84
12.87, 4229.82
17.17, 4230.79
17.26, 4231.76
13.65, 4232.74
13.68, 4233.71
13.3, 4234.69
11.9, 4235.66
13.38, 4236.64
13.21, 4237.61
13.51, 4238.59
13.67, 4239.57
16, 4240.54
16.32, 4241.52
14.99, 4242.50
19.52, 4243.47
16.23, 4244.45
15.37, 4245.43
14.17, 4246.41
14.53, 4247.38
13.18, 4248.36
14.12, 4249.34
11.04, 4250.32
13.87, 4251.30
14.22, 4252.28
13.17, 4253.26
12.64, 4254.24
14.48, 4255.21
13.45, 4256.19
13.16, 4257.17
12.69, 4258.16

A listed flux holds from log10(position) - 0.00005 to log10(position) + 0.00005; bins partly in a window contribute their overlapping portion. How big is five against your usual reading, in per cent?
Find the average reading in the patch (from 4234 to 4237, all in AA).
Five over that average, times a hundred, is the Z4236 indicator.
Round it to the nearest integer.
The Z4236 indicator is 39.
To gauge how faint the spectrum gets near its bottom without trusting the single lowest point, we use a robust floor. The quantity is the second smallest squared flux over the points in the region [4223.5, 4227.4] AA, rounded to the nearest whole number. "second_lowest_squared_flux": 128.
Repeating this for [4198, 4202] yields 125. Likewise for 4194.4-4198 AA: 147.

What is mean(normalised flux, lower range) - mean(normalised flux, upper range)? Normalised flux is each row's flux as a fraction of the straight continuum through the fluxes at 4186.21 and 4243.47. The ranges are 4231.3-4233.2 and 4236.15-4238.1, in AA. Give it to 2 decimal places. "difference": 0.13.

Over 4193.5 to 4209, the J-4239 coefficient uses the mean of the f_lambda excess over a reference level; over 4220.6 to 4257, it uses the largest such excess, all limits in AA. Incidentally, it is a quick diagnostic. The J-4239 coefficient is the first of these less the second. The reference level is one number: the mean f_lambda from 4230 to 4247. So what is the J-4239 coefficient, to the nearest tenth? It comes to -7.2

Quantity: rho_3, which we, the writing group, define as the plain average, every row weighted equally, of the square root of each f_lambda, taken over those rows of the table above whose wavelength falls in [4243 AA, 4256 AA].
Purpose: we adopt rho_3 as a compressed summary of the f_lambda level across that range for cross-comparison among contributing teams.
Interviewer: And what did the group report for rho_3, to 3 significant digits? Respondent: 3.78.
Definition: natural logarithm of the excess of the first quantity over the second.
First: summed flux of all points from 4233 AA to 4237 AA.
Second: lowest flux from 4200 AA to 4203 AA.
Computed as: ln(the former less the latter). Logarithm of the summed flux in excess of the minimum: 3.7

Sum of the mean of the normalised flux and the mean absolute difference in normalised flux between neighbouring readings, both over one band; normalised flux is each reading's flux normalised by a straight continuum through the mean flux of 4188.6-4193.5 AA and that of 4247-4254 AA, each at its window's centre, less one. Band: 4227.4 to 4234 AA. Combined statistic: 0.16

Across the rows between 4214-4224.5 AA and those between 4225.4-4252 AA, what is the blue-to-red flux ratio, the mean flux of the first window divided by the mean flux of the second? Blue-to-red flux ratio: 0.92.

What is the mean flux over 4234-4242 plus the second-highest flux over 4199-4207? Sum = 26.2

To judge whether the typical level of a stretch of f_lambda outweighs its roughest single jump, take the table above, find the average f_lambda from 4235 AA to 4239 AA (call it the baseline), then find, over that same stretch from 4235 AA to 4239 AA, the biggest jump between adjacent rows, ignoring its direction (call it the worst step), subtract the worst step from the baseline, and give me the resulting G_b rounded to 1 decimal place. 11.5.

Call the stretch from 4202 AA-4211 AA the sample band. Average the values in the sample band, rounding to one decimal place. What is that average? 12.6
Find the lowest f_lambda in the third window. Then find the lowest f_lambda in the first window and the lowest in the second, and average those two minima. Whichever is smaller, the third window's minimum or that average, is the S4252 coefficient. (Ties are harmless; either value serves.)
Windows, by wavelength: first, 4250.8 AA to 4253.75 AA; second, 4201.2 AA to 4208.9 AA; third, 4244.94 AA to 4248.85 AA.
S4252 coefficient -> 12.2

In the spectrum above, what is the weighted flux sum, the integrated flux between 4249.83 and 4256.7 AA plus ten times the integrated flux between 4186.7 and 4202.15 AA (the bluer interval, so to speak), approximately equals 2080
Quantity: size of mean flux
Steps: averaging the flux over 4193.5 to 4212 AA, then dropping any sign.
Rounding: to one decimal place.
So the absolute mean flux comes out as 12.5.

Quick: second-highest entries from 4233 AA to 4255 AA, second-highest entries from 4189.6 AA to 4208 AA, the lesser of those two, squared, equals 225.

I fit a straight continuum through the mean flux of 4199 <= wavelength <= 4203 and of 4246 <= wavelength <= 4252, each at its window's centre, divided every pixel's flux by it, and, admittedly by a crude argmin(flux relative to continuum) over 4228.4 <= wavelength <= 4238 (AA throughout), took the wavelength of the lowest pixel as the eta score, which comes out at 4235.66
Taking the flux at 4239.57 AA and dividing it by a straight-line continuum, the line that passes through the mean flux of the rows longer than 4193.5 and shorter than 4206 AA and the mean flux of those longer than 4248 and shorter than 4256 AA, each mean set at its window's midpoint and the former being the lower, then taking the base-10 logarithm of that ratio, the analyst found 0.02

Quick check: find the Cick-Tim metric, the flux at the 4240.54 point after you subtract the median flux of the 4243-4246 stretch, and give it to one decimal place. -0.2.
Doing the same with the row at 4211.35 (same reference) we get -3.5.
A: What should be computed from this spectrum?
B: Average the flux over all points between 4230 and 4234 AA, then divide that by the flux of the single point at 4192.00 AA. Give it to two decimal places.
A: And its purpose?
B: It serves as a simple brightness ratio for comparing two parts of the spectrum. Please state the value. 0.98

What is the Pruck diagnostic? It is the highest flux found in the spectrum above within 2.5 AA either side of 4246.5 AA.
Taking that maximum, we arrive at 16.23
